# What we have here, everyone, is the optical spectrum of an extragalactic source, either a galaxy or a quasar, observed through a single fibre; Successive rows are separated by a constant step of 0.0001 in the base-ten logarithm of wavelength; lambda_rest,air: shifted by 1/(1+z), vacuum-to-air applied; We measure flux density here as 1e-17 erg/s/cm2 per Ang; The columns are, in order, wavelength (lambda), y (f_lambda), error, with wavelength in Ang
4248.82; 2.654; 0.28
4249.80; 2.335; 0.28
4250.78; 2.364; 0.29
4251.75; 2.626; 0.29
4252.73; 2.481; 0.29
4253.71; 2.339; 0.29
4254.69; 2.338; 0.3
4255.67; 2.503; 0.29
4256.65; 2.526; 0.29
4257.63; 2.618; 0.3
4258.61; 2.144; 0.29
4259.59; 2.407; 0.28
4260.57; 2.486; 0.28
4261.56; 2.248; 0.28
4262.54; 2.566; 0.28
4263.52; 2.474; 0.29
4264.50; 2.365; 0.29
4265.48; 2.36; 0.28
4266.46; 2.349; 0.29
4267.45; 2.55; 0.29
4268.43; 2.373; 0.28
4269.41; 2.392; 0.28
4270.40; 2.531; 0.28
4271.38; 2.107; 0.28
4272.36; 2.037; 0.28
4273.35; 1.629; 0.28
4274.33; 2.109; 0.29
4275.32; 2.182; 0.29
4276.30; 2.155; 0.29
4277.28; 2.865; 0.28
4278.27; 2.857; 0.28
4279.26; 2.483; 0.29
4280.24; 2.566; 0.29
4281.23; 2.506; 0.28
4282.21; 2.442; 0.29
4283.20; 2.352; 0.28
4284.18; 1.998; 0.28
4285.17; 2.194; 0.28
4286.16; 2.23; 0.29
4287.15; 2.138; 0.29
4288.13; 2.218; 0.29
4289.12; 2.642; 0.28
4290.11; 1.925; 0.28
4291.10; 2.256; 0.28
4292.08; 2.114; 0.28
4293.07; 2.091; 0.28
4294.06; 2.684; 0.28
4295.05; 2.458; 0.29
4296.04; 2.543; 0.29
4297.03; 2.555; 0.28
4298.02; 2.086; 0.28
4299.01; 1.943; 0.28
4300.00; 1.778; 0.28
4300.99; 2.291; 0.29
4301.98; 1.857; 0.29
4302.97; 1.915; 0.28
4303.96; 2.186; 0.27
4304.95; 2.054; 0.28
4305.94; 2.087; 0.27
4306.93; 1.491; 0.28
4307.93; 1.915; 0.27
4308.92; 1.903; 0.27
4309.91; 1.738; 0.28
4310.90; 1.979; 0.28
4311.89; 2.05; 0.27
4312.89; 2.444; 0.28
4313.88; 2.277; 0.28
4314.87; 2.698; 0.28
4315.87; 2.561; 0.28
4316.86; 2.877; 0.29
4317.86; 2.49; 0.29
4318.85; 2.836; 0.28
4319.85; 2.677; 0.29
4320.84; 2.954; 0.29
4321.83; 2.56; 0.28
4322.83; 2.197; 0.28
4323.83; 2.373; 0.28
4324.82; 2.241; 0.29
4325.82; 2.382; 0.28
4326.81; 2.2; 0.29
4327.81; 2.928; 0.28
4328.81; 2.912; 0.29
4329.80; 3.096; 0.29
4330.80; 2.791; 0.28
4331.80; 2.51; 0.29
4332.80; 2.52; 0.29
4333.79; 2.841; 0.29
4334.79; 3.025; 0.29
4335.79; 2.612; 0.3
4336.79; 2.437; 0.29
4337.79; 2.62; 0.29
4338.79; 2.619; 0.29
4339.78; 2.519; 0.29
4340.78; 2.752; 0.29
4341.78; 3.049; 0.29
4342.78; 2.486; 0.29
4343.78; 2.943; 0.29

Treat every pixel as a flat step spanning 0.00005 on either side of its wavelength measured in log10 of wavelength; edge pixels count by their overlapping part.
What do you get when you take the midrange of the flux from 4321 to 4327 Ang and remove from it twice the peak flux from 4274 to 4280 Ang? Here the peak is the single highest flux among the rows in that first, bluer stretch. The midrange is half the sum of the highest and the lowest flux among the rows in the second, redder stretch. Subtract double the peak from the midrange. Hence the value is -3.4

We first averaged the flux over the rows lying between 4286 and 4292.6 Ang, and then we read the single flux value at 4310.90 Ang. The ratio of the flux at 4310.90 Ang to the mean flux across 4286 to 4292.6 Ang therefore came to 0.89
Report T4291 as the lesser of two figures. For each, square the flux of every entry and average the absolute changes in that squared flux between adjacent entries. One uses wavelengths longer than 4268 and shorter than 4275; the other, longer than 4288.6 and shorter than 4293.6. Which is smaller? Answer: 1.05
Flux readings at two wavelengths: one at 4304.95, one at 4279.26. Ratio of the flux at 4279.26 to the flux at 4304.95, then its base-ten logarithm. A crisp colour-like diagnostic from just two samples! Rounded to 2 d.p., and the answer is 0.08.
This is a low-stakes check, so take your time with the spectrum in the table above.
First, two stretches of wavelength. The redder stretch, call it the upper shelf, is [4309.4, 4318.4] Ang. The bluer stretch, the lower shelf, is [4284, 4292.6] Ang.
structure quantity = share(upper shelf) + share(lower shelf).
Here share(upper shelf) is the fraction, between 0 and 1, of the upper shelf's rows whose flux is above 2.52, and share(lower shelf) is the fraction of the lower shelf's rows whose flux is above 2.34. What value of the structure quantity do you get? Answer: 0.44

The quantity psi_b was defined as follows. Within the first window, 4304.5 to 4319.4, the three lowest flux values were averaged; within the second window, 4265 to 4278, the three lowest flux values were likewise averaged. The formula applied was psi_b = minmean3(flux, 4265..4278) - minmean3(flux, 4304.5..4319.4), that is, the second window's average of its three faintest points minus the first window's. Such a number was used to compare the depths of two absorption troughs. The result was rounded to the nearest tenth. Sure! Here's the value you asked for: 0.2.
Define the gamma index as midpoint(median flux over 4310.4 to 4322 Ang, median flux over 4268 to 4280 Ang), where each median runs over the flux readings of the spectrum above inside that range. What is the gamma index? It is 2.42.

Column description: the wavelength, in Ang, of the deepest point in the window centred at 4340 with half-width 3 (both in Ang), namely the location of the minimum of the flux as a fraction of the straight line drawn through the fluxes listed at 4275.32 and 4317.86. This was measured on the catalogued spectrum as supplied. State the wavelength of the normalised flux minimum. 4342.78 Ang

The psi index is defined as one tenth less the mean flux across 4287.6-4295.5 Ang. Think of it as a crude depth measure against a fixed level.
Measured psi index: -2.20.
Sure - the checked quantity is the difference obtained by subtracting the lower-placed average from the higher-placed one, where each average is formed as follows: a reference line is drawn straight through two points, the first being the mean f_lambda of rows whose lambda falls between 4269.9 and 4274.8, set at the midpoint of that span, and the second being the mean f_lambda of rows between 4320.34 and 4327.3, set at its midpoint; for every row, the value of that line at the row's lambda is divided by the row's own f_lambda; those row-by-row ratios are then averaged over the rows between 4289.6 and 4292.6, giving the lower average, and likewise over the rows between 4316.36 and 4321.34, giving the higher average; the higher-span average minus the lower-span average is -0.2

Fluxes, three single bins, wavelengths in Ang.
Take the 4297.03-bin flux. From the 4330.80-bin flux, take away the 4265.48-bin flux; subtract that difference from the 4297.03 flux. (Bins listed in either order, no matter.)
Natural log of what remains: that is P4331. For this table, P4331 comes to 0.75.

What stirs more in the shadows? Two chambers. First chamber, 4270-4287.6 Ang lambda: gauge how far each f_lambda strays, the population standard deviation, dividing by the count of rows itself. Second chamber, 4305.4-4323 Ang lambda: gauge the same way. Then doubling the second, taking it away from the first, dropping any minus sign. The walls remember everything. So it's 0.52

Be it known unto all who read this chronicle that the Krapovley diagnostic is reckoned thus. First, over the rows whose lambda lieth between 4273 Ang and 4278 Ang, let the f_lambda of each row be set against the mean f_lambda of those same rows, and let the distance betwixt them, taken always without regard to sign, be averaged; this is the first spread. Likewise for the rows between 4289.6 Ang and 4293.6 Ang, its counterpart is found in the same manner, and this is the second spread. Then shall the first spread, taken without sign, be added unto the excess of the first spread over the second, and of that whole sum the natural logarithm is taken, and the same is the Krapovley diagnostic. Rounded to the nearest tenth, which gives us -0.8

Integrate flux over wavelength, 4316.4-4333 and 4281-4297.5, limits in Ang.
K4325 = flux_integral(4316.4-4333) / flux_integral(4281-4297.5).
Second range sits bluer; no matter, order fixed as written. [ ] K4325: 1.14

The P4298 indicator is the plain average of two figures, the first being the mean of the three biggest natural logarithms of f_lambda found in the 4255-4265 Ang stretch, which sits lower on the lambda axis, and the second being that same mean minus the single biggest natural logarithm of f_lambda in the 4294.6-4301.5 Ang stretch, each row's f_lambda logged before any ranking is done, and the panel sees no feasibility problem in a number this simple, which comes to 0.47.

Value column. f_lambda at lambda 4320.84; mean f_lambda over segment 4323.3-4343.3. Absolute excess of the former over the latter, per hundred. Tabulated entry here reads 0.0031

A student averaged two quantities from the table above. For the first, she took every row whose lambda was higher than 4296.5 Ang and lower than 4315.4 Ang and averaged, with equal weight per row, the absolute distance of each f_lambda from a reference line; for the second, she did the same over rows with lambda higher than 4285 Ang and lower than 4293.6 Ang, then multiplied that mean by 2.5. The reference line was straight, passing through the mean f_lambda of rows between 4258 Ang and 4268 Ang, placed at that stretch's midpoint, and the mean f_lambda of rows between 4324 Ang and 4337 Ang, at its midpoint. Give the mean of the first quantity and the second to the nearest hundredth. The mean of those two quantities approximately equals 0.66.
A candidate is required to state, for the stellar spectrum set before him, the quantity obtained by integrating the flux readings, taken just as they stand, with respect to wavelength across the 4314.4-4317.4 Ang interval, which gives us 8.1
